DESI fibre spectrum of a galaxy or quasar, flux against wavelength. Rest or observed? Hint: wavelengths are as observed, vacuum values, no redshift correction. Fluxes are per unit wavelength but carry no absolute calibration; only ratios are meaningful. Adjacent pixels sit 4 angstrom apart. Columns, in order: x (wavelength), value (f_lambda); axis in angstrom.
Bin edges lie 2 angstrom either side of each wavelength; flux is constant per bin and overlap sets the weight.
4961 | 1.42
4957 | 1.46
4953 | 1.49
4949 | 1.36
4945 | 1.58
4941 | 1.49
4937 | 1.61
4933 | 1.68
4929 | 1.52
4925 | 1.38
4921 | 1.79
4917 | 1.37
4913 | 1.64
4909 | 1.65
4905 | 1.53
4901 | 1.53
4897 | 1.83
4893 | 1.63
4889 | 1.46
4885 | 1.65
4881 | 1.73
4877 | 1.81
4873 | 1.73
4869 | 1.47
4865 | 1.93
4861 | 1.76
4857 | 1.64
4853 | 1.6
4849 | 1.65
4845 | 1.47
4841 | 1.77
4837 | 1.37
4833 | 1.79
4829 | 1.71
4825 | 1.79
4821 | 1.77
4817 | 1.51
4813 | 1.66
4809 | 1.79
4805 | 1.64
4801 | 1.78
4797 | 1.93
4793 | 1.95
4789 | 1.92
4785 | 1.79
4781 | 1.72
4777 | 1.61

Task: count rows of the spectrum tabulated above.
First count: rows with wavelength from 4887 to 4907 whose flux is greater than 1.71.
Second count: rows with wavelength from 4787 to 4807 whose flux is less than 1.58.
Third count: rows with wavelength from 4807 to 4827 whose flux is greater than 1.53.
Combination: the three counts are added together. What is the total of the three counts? 5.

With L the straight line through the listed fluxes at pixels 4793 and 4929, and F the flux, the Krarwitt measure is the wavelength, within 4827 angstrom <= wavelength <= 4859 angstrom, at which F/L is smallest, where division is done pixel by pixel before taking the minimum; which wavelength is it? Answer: 4837 angstrom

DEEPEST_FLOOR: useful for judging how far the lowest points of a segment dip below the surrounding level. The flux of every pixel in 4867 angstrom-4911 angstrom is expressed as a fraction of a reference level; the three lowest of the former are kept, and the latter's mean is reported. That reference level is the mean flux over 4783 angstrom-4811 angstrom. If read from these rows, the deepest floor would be 0.813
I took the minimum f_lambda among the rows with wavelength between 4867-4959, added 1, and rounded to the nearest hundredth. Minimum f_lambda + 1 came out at 2.36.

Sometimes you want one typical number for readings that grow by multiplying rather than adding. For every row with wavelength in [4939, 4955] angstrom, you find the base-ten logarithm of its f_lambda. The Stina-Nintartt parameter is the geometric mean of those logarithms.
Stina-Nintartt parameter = 0.168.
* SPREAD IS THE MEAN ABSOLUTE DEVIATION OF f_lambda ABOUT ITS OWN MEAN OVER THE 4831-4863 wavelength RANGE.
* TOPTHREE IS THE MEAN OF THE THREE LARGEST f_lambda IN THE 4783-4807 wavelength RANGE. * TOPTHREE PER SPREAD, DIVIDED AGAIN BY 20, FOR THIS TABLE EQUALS 0.85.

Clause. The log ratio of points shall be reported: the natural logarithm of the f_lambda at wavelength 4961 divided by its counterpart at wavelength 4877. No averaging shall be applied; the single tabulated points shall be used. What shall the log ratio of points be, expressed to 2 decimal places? -0.24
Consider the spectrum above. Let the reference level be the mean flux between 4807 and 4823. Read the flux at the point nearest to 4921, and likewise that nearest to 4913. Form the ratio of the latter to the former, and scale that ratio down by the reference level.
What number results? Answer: 0.54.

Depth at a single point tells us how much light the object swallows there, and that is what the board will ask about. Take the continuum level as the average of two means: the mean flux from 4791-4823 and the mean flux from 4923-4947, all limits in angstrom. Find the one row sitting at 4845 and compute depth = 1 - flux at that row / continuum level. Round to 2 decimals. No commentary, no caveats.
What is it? 0.11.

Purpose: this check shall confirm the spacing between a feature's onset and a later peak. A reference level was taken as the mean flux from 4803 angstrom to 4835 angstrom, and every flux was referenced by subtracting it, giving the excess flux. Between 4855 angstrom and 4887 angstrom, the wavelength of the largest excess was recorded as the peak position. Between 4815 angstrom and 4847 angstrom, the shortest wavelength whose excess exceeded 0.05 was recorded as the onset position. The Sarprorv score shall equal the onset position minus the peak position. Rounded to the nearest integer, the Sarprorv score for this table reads -44 angstrom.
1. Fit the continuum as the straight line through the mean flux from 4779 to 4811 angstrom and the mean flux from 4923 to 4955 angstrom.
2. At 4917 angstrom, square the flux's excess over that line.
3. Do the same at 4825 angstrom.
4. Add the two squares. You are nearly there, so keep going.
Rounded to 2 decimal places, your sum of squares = 0.04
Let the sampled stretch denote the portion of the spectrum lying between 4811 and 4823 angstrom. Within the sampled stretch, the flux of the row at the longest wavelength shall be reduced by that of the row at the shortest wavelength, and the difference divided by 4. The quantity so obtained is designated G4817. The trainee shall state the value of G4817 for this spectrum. 0.03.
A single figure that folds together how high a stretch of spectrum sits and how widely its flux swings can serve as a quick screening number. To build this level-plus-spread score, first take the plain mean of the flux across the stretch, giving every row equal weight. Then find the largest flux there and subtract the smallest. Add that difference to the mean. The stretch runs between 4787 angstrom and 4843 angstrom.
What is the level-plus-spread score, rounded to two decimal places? 2.32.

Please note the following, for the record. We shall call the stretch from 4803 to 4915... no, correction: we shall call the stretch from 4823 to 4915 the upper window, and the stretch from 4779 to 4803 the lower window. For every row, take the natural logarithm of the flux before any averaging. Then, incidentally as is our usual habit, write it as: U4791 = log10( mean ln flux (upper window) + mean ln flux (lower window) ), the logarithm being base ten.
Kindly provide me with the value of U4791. 0.05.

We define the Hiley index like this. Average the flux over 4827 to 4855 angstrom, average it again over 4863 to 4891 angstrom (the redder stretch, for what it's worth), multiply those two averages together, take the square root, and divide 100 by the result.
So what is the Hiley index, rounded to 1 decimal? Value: 60.5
